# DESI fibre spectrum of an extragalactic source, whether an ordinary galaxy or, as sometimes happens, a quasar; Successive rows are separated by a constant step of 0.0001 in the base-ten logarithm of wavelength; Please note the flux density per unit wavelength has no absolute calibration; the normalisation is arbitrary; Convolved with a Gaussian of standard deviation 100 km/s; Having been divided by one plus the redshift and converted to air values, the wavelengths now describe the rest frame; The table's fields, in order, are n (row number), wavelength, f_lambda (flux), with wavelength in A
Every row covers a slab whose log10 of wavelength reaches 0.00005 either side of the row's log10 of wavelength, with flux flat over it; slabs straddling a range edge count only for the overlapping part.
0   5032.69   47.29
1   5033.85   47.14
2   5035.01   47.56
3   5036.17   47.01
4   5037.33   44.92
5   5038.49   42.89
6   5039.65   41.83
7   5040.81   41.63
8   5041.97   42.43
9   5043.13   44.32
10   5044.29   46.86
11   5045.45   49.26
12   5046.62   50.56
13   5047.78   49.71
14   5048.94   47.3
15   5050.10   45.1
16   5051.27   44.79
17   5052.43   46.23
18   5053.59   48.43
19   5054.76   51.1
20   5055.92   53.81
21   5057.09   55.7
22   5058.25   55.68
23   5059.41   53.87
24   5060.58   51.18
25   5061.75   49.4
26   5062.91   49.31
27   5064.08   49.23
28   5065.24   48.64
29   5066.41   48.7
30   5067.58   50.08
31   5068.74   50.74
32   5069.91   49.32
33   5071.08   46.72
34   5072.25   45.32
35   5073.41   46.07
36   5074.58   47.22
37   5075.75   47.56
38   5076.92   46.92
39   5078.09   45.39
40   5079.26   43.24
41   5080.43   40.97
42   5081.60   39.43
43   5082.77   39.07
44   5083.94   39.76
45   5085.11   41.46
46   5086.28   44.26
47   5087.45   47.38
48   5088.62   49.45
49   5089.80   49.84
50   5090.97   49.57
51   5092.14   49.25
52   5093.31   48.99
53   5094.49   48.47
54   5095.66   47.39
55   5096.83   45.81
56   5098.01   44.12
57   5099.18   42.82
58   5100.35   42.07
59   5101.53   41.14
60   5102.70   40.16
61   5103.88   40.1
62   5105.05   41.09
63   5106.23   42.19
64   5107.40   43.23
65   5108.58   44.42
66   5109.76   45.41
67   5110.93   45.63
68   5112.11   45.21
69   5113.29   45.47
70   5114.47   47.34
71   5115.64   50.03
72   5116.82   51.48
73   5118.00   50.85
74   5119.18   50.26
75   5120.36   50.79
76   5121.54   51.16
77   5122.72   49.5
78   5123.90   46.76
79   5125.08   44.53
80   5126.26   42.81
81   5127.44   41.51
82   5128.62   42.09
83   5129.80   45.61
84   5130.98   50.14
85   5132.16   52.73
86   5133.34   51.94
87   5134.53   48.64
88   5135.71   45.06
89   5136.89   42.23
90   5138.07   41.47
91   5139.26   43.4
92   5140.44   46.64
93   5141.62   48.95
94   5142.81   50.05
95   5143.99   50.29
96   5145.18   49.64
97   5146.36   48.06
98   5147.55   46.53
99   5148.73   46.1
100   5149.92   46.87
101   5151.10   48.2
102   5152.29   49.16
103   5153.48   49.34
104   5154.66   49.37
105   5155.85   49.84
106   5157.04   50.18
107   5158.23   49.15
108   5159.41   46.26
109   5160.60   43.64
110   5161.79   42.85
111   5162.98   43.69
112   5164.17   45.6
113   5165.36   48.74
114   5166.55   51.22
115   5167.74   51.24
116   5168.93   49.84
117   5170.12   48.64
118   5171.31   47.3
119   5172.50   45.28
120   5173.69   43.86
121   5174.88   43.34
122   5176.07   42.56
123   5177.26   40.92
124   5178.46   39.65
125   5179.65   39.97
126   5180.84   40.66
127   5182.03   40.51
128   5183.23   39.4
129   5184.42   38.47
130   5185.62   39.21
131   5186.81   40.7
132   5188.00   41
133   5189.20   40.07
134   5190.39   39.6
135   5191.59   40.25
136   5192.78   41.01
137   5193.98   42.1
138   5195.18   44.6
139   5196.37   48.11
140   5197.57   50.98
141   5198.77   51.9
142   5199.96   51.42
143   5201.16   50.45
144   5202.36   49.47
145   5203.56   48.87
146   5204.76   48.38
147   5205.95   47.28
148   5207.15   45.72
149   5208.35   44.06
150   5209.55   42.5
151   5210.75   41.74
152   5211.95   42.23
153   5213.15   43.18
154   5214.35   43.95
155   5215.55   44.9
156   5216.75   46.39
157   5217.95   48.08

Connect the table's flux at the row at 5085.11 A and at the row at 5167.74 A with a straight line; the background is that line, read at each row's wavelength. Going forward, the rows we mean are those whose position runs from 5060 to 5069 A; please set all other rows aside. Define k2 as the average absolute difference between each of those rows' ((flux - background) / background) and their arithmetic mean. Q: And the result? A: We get 0.0179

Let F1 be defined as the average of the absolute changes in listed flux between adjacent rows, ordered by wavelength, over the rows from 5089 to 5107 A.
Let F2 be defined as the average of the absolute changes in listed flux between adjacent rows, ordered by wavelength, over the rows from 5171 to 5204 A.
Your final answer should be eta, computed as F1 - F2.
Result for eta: -0.3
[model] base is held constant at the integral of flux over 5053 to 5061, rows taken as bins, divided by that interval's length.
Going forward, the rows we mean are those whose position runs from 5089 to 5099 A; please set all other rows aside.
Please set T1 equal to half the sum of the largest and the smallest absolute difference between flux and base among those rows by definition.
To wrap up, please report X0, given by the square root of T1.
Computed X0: 2.4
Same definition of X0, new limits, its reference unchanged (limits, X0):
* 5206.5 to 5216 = 3.0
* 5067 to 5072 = 2.0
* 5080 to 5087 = 3.3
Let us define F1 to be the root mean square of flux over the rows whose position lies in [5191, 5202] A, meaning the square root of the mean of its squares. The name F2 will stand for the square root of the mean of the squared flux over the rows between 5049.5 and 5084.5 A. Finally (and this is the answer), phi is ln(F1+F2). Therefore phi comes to 4.55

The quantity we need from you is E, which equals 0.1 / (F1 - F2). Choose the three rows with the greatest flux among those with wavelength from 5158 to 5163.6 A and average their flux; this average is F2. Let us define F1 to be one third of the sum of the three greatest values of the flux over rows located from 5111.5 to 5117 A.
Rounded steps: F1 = 50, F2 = 46.4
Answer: 0.031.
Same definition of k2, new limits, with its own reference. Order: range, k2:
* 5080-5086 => 0.0209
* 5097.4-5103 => 0.0298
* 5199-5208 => 0.0297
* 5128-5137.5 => 0.0755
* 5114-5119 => 0.0262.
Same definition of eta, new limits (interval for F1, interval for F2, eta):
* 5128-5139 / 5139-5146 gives 1.2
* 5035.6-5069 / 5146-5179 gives 0.2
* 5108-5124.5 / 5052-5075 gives -0.3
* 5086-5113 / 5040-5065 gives -0.6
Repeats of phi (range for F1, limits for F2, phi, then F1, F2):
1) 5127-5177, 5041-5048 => 4.55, 47.2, 47.3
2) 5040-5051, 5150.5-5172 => 4.55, 46.5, 48.1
